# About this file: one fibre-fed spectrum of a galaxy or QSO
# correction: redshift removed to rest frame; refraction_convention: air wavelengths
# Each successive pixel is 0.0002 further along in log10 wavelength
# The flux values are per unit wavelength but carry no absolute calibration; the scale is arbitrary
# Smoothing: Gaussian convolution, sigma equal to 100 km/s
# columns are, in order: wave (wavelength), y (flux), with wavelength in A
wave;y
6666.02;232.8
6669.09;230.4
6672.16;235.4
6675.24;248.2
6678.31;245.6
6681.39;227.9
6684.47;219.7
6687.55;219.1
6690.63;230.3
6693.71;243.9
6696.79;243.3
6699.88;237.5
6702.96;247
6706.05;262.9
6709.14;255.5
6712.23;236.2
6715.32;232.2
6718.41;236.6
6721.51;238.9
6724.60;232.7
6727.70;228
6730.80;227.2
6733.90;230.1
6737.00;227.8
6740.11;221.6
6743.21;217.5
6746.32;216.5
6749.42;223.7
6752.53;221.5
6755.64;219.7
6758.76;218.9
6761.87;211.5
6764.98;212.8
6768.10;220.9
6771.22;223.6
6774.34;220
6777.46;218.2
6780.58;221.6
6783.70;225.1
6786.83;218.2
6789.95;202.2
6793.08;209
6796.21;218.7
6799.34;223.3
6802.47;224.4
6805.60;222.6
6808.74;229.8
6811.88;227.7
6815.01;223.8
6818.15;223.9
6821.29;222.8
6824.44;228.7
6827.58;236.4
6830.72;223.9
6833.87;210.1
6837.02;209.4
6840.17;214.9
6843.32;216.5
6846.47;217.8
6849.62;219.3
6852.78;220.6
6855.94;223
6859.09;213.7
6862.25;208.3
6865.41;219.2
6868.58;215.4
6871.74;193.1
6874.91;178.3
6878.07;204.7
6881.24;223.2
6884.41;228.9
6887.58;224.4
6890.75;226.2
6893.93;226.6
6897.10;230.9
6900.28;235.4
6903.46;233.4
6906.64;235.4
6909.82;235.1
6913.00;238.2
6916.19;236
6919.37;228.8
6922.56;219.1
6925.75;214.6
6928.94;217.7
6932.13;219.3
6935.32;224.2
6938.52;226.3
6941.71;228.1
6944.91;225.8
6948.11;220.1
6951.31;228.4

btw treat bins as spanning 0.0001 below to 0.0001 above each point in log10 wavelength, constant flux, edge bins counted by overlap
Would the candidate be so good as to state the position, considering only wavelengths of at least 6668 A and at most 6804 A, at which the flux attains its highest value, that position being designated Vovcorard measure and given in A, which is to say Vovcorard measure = 6706.05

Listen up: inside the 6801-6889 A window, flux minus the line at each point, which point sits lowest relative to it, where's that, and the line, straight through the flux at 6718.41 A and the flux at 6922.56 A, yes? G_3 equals 6874.91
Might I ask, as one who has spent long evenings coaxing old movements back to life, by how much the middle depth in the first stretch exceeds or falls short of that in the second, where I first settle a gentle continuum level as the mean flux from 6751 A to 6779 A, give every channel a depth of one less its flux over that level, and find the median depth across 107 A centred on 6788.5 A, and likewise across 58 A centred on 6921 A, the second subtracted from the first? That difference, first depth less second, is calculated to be 0.027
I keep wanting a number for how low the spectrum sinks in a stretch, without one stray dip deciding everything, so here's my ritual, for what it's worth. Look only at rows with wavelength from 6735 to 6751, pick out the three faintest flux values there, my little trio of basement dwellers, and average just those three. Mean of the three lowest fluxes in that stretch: 219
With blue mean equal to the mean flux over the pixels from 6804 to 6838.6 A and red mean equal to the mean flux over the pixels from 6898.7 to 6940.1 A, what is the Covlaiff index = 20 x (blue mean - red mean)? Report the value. -88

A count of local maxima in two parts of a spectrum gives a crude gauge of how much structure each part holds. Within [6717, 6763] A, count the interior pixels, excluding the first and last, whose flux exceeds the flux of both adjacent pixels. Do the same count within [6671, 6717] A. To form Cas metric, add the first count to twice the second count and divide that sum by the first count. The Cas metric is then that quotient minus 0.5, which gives 2.5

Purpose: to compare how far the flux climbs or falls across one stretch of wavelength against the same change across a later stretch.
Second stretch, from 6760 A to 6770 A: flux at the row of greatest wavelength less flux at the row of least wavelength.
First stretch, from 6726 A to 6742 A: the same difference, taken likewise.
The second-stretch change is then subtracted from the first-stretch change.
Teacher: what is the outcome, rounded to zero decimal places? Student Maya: -16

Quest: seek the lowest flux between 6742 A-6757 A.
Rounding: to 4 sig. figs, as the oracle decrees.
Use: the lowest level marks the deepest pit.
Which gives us 216.5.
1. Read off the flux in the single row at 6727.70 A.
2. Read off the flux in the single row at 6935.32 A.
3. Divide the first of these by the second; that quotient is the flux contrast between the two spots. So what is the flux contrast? 1.02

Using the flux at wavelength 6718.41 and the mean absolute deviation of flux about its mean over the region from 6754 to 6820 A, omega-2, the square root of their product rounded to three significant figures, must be 33.2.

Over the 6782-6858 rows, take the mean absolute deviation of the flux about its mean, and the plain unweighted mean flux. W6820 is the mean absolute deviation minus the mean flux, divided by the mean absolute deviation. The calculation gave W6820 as -37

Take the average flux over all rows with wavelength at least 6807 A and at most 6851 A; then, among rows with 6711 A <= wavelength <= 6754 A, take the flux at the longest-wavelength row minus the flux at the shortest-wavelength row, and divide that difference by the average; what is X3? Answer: -0.066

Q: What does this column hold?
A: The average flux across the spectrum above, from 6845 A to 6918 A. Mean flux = 221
